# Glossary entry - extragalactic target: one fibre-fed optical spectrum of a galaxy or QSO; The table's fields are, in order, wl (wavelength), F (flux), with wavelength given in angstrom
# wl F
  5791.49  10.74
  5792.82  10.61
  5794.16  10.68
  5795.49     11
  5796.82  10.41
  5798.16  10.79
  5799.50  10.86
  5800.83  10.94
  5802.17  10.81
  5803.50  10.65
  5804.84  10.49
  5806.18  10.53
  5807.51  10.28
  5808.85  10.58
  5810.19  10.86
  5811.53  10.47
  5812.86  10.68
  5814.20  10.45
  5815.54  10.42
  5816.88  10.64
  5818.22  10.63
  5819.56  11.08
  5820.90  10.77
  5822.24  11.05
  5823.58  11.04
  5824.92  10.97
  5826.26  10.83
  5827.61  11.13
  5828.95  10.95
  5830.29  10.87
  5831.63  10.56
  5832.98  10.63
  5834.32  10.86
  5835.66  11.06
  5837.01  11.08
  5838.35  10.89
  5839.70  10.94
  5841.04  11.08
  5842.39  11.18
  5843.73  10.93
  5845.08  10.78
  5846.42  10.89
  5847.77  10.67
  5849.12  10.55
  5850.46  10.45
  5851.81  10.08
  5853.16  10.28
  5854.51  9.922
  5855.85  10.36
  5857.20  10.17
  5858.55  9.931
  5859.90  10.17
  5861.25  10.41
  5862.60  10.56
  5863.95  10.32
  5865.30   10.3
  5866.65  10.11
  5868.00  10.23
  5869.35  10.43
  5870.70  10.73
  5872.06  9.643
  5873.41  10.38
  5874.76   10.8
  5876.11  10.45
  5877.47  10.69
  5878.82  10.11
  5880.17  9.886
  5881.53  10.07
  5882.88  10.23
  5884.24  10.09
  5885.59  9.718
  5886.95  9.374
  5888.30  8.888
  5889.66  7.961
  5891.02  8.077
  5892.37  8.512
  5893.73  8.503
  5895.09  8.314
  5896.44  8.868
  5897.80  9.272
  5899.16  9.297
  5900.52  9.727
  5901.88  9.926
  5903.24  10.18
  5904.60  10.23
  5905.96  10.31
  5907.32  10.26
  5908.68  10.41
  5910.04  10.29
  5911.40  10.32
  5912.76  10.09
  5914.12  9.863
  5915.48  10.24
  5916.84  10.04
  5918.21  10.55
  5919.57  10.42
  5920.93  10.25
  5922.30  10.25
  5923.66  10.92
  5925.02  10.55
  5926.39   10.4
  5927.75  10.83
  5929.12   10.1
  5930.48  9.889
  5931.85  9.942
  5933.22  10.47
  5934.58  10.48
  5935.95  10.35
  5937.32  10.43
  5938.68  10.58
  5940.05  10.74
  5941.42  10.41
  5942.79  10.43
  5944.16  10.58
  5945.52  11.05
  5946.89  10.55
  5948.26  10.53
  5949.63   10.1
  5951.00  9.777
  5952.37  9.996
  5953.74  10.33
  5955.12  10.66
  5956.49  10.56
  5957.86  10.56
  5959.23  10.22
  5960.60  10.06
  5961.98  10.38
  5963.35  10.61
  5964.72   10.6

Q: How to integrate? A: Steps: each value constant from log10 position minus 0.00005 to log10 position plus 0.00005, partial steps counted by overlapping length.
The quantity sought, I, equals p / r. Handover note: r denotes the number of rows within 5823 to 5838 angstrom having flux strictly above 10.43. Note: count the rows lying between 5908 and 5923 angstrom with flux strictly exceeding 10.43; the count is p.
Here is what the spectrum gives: 0.09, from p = 1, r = 11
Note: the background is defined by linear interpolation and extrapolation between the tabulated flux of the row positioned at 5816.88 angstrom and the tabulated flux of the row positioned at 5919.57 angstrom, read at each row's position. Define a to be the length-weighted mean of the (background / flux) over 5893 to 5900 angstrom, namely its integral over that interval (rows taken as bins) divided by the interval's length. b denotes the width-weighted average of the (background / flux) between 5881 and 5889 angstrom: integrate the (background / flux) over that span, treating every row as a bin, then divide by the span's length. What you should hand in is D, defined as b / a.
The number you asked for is 0.92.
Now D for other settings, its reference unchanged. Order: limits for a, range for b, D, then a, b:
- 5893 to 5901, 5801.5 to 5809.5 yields 0.86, 1.17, 1.01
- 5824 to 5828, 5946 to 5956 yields 1.04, 0.97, 1.01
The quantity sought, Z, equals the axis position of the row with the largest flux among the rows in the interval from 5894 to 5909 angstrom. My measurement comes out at 5908.68 angstrom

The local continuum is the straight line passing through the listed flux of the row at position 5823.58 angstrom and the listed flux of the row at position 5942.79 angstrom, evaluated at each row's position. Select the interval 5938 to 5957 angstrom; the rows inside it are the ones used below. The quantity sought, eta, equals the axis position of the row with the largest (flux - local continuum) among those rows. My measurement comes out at 5945.52 angstrom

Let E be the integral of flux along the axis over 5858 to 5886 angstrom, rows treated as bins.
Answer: 287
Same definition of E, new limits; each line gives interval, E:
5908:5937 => 299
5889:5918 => 278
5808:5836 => 302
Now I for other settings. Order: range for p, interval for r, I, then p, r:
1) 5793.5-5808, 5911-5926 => 3.00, 9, 3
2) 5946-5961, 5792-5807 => 0.50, 5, 10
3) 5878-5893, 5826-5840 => 0.00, 0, 11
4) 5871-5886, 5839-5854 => 0.33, 3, 9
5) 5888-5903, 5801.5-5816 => 0.00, 0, 9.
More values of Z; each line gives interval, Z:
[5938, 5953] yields 5945.52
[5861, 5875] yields 5874.76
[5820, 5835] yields 5827.61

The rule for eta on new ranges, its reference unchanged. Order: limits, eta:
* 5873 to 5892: 5874.76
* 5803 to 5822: 5819.56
